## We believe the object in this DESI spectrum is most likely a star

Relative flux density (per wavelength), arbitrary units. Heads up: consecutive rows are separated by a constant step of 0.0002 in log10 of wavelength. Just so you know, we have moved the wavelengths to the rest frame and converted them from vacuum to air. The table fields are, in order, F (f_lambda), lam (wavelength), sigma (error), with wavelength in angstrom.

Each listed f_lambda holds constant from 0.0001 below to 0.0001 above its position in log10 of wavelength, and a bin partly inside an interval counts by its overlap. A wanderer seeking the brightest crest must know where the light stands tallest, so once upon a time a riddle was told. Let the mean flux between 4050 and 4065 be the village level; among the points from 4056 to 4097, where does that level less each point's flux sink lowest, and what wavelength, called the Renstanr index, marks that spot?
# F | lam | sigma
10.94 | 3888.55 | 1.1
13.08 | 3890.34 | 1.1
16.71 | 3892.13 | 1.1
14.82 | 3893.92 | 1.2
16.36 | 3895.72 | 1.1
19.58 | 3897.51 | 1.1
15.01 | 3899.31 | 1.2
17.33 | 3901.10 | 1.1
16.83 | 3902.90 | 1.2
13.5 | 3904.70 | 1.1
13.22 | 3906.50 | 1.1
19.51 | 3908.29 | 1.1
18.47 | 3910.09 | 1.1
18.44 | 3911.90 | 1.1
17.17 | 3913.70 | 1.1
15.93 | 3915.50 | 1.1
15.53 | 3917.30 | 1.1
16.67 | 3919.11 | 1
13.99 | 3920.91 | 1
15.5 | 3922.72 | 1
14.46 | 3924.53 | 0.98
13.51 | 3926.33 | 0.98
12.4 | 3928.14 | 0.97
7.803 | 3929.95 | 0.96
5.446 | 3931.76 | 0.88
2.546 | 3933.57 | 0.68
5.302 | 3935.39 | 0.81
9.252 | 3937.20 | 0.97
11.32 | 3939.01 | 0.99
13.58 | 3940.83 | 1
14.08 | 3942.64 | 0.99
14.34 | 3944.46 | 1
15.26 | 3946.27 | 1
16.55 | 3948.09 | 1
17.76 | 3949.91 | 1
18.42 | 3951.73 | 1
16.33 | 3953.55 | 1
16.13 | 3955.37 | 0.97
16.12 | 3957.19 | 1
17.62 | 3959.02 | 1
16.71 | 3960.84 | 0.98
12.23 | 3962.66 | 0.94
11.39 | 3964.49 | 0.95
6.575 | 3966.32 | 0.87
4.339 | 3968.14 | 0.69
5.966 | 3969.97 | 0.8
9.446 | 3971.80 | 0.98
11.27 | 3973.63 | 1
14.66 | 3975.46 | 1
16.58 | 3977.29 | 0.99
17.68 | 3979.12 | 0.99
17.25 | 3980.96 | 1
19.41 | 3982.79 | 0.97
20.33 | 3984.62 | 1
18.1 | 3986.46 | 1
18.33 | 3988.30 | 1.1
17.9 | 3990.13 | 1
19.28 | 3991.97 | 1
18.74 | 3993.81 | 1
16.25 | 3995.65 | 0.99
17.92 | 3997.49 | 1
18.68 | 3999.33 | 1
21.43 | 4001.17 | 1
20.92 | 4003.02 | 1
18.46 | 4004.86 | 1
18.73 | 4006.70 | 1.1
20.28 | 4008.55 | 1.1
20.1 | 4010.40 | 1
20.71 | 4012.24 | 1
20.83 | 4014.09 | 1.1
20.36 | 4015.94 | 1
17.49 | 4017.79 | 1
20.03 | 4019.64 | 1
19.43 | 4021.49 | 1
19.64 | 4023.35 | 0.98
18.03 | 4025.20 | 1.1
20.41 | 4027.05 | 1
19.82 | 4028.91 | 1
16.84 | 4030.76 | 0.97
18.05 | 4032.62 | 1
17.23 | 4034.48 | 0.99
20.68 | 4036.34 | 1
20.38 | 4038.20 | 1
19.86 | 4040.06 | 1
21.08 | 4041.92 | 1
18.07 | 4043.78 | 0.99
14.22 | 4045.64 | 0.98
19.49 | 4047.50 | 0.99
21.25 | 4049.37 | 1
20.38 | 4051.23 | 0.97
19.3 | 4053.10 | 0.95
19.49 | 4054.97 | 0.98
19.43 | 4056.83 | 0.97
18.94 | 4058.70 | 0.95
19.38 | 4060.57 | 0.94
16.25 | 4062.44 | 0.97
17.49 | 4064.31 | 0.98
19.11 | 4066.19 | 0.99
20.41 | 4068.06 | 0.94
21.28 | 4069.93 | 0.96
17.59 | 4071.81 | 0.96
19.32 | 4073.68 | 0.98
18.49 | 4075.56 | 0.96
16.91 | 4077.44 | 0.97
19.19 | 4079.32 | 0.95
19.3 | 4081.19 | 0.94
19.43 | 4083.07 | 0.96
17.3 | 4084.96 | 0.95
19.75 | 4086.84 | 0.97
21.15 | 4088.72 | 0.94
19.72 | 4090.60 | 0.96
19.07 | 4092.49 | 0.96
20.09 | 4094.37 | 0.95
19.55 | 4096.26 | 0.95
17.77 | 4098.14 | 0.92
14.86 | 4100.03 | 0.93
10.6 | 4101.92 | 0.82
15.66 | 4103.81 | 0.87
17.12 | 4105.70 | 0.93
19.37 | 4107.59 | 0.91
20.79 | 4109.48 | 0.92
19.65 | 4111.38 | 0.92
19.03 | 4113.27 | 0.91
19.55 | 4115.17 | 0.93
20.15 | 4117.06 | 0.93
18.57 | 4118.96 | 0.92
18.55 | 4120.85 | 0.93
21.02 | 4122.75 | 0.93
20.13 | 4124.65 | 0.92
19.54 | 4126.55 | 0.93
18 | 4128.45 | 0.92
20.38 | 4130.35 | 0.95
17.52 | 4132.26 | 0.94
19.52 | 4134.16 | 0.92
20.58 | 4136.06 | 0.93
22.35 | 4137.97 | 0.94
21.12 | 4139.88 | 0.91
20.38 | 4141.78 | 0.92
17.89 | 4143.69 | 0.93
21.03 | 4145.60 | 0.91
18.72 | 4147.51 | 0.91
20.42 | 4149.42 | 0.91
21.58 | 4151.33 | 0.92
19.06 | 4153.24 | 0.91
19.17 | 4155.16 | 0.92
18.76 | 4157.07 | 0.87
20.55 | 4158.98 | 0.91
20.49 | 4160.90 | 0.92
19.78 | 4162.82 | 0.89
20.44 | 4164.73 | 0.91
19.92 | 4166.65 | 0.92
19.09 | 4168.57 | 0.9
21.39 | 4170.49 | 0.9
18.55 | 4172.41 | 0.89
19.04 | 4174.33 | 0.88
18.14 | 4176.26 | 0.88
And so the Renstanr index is 4069.93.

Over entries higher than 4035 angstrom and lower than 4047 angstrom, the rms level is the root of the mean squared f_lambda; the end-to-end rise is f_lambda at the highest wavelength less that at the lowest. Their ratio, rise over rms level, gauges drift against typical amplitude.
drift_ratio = -0.34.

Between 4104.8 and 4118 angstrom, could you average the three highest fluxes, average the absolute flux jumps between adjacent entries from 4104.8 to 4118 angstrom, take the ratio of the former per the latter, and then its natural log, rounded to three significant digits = 2.92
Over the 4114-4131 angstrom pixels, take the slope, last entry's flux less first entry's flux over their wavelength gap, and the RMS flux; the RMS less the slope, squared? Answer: 381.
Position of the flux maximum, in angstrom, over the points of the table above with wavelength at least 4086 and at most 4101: 4088.72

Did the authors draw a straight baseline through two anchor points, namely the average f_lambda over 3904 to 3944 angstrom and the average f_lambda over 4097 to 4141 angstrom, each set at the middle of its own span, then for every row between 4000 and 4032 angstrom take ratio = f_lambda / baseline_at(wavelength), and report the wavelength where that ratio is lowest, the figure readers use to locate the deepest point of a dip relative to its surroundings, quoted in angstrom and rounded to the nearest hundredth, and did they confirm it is 4030.76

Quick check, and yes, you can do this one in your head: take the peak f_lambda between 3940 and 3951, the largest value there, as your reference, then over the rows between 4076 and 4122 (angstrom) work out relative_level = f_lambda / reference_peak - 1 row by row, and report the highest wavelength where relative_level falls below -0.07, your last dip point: 4103.81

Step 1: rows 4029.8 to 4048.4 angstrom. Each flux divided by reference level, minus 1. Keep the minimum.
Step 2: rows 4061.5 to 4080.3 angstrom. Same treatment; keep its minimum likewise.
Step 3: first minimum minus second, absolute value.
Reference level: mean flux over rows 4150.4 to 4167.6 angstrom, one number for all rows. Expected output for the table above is 0.10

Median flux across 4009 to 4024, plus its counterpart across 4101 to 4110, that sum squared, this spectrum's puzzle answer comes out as 1383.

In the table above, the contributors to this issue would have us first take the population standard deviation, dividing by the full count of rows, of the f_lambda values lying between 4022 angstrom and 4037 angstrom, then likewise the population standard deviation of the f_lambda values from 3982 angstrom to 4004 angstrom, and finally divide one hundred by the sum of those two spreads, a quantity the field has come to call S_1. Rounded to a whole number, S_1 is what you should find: 36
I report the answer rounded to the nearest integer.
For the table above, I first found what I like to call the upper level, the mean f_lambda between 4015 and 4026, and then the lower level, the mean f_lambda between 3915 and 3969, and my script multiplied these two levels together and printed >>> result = 247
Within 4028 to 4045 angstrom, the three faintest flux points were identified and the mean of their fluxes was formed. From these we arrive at 17.4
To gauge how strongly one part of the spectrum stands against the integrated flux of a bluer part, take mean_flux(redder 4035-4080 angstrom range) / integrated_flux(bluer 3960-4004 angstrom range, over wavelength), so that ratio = 0.0280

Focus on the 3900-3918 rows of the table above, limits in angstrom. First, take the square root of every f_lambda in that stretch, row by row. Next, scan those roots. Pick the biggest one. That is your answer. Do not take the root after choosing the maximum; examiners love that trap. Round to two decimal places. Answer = 4.42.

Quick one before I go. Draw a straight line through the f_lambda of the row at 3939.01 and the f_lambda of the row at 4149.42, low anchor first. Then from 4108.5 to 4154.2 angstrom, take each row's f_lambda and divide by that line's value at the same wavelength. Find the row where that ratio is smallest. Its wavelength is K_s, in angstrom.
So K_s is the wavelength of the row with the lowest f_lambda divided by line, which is 4143.69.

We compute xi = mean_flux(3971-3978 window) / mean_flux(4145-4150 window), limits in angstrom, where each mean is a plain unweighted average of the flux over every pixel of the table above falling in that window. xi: 0.65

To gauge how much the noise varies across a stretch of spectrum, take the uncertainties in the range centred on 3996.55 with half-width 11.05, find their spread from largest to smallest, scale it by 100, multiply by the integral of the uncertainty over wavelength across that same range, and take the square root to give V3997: 16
